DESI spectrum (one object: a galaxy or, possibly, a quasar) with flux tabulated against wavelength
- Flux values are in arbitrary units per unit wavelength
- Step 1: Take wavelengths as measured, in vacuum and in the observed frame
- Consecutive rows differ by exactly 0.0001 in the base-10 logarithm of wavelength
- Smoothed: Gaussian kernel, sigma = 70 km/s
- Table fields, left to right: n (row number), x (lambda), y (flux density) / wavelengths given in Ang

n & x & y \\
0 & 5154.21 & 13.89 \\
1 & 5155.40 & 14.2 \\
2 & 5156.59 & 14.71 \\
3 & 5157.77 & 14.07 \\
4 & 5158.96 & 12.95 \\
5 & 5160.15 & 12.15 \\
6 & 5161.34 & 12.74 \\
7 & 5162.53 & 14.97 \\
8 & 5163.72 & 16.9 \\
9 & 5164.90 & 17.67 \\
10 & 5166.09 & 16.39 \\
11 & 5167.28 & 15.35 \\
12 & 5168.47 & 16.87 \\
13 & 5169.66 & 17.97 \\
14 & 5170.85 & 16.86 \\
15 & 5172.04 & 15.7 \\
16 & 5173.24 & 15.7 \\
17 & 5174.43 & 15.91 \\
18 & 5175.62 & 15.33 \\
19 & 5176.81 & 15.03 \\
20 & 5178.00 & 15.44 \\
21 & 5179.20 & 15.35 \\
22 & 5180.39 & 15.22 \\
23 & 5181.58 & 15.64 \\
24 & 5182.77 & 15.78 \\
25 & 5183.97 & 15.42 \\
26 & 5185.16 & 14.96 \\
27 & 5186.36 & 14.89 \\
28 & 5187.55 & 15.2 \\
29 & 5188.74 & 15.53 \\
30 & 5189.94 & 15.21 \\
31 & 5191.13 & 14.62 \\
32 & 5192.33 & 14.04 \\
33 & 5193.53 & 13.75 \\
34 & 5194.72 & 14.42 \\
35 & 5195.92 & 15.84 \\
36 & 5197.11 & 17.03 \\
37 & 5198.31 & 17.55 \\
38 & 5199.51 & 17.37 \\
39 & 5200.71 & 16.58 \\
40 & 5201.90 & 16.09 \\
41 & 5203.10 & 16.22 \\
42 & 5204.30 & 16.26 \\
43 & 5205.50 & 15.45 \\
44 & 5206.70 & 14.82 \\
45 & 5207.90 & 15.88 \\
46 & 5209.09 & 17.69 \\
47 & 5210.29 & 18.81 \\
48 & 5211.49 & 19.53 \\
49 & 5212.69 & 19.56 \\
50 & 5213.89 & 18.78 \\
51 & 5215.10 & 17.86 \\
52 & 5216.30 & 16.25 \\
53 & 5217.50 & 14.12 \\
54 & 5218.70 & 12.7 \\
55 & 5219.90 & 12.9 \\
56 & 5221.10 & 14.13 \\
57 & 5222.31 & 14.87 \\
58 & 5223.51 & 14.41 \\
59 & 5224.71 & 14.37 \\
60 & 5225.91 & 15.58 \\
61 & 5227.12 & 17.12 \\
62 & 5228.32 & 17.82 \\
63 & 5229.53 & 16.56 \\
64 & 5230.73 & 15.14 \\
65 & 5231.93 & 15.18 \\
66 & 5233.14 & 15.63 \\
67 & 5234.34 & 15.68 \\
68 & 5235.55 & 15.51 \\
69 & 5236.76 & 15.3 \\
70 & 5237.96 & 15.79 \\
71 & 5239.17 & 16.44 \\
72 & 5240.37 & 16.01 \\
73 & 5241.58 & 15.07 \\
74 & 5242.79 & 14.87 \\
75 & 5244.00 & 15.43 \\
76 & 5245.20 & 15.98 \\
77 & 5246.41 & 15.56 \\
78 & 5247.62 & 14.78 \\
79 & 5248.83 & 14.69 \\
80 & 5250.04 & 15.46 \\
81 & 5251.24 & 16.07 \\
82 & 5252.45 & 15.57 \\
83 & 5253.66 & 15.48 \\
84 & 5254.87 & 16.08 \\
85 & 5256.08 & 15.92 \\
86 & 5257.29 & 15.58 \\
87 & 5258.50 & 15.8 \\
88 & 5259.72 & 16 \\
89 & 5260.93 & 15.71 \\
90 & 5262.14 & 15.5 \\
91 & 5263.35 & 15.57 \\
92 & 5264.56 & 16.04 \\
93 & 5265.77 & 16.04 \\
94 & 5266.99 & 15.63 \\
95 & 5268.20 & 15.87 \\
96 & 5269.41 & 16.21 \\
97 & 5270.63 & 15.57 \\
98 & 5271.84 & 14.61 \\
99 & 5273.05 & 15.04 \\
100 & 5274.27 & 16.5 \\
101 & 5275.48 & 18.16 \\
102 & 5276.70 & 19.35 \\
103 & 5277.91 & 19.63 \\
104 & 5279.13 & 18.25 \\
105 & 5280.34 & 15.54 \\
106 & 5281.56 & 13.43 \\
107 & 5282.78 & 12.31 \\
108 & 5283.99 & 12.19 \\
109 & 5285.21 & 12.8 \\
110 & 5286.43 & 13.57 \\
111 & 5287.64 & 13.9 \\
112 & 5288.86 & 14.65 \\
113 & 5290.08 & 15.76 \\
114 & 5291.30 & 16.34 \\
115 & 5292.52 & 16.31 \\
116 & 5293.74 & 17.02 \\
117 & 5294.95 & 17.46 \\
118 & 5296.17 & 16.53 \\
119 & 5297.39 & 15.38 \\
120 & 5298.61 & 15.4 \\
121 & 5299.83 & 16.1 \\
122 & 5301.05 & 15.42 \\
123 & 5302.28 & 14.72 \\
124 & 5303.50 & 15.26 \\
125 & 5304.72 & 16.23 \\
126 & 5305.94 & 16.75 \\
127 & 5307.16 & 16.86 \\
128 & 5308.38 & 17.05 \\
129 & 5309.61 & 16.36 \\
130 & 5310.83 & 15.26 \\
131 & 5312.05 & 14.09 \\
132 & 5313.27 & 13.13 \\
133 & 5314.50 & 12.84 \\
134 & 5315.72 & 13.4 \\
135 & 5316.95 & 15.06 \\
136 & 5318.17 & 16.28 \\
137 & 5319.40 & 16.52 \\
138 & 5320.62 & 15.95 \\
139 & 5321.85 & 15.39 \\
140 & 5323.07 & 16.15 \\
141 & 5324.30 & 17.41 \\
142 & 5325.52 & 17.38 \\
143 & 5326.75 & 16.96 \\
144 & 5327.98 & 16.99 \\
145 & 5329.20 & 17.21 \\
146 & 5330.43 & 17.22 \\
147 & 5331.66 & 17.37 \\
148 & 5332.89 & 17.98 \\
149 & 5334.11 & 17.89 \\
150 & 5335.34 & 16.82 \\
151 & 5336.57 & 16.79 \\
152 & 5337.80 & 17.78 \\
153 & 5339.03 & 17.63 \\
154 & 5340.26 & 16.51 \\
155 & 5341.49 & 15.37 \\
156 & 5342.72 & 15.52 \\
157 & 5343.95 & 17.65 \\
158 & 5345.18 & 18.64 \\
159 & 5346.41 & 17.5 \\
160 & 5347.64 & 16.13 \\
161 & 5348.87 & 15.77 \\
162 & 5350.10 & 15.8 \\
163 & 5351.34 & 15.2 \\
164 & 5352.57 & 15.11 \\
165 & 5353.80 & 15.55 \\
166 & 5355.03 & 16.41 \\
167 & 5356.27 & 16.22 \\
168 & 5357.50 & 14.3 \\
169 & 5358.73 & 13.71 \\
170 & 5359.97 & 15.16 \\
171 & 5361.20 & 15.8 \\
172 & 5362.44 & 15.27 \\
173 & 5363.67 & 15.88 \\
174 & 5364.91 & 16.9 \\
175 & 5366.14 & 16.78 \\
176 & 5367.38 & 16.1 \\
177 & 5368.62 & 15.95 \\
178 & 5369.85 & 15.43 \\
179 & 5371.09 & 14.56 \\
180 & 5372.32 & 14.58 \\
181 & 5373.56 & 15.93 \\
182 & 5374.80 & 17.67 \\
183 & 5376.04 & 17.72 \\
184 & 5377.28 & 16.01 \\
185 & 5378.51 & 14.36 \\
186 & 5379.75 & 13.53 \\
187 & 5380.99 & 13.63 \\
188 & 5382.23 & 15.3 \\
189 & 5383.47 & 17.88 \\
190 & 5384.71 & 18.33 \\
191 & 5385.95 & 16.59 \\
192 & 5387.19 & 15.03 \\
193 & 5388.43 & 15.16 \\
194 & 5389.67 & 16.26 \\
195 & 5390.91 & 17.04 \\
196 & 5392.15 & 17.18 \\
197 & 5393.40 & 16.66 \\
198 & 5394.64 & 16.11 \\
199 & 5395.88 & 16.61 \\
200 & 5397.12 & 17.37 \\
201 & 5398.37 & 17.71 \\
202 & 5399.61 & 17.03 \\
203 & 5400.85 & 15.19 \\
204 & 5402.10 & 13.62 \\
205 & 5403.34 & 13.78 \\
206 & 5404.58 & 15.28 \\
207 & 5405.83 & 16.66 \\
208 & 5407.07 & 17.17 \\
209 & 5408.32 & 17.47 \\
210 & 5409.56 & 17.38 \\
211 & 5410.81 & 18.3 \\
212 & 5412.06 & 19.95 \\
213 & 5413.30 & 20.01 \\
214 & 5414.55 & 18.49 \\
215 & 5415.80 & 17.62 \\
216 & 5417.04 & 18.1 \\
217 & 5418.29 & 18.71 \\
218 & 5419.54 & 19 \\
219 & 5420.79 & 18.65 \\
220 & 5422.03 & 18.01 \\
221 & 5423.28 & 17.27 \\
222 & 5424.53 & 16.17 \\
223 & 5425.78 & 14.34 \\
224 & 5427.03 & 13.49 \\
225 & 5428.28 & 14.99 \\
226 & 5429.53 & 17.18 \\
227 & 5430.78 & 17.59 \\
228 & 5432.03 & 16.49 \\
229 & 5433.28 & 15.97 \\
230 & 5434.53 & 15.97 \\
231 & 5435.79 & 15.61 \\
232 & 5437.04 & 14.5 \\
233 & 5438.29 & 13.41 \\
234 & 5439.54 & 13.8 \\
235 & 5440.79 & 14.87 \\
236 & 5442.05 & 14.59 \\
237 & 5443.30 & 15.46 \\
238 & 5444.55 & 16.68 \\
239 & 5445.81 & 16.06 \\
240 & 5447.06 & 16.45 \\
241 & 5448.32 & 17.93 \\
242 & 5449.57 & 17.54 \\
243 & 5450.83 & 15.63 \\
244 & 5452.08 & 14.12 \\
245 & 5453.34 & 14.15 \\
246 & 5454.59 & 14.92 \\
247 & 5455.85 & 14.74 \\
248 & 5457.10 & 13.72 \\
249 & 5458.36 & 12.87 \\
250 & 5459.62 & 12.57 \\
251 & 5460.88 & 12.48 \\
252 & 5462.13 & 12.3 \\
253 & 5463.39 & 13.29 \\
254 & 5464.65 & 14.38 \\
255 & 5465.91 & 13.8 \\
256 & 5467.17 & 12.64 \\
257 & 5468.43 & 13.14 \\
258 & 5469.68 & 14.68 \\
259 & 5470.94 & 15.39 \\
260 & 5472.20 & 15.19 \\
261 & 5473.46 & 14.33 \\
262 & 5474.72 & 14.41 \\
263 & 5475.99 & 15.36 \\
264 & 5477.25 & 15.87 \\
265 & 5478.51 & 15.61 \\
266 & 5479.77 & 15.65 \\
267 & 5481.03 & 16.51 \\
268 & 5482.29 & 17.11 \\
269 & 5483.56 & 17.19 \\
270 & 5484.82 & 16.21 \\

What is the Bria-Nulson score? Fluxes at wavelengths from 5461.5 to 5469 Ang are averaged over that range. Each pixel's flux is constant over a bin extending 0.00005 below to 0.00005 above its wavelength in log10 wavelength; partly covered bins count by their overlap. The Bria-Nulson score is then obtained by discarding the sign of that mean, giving 13.3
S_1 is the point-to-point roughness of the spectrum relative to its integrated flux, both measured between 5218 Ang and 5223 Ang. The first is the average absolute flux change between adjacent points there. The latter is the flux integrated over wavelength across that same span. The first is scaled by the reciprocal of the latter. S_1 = 0.011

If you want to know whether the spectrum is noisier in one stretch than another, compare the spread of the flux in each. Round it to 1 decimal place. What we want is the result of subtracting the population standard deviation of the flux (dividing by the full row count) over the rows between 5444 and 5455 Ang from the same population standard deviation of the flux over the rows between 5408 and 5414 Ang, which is -0.1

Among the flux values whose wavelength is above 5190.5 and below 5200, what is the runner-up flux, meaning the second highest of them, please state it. 17.37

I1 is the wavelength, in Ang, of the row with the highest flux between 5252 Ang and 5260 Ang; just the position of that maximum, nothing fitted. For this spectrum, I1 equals 5254.87 Ang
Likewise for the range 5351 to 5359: 5355.03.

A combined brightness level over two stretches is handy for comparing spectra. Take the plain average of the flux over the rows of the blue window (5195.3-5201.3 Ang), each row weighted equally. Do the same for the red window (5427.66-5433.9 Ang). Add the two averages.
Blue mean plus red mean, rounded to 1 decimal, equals 33.3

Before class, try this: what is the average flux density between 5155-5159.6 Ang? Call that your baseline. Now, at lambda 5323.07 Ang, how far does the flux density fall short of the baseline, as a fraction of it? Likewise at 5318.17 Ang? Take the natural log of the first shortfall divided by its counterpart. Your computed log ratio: -0.1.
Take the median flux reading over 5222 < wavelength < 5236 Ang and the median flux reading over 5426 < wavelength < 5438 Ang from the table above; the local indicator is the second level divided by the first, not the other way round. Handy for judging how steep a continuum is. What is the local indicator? 1.03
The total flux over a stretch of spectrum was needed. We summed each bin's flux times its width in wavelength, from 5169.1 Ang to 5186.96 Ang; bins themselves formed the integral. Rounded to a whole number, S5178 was 280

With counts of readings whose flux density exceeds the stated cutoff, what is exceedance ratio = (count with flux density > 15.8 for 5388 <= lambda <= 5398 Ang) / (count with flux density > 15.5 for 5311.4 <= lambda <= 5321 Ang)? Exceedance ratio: 2.3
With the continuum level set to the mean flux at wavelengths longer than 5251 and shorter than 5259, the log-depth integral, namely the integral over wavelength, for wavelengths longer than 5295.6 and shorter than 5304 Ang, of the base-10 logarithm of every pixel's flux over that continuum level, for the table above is -0.06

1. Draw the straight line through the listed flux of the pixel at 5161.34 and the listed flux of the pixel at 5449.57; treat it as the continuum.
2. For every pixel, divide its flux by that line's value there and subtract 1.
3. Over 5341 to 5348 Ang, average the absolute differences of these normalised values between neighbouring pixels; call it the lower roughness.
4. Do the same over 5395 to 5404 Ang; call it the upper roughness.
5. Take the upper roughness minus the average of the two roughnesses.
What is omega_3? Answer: -0.0098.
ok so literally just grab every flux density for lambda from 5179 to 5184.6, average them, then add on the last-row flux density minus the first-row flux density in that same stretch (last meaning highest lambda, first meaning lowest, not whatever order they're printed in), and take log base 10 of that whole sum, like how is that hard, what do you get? 1.19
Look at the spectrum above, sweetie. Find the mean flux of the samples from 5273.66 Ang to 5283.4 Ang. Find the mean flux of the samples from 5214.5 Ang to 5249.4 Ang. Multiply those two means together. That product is 256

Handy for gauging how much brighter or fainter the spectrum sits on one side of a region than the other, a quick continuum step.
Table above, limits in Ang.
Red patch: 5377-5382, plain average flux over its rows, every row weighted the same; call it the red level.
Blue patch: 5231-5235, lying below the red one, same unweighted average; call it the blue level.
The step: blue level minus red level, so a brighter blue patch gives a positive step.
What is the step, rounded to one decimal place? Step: 1.1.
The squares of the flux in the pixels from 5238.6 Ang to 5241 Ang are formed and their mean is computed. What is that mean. 263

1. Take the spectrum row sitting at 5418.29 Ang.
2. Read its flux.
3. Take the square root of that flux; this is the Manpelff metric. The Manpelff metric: 4.33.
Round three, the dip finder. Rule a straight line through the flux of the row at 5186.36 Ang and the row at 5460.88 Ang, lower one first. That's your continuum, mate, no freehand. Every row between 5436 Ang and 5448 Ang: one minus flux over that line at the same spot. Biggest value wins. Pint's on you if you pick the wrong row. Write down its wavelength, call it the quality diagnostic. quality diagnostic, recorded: 5438.29 Ang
